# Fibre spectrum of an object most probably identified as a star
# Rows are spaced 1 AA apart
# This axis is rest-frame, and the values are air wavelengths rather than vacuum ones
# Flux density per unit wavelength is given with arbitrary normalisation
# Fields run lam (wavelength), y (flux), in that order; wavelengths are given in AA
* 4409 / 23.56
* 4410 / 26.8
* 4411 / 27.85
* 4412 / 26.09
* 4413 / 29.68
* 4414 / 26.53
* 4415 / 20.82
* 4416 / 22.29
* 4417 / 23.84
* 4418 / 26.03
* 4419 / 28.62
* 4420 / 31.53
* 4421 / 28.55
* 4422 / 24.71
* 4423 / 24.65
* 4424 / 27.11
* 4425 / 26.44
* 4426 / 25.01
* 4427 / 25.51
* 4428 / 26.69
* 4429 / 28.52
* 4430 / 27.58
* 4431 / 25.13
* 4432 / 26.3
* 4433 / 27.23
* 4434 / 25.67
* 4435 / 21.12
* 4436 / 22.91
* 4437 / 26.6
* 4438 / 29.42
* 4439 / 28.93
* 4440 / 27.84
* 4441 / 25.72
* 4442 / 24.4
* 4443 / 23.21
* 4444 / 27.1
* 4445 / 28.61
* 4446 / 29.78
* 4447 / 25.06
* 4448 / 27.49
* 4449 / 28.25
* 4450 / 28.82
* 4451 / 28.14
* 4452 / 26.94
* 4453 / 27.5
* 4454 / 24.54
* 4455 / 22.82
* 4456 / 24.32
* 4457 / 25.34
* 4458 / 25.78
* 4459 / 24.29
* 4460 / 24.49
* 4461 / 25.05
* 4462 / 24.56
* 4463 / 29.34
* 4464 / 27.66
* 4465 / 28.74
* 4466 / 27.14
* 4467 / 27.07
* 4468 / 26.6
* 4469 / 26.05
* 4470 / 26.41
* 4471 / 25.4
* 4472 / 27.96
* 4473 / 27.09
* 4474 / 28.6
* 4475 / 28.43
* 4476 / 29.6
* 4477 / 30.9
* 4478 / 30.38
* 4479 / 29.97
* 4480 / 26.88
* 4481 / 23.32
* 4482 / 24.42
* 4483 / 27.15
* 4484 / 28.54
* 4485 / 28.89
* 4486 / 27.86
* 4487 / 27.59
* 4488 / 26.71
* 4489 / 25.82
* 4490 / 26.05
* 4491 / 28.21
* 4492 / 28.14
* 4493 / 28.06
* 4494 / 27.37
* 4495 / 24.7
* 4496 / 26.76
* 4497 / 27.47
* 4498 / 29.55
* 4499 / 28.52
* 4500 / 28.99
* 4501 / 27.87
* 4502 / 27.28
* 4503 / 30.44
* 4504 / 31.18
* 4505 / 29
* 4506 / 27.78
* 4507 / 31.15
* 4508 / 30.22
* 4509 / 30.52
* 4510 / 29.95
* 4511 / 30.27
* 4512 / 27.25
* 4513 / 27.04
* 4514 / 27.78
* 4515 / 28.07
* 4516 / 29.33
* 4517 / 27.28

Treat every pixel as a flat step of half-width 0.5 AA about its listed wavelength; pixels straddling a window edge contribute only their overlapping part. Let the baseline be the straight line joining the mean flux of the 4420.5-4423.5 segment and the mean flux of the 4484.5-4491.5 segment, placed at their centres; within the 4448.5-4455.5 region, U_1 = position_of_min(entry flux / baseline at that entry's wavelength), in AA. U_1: 4455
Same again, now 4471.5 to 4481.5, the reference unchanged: 4481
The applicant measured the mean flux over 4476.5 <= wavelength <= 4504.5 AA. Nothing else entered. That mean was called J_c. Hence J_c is 27.8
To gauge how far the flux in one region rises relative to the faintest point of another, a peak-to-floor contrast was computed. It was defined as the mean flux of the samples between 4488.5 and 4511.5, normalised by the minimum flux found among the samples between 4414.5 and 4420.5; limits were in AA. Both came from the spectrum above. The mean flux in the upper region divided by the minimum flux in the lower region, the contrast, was 1.37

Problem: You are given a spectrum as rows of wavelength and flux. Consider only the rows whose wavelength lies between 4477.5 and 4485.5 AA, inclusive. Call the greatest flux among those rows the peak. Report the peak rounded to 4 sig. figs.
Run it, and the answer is 30.38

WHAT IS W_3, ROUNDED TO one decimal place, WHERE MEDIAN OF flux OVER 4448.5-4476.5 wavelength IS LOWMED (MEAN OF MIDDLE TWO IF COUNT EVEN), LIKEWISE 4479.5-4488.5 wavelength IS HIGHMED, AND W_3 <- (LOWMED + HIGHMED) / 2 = 27.1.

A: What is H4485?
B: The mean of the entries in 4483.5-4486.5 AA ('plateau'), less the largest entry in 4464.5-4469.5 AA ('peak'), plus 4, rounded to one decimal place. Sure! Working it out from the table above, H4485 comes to 3.7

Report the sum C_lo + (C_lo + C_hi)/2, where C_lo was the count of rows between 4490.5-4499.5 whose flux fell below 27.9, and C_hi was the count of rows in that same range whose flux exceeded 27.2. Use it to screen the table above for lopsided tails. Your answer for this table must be 9.5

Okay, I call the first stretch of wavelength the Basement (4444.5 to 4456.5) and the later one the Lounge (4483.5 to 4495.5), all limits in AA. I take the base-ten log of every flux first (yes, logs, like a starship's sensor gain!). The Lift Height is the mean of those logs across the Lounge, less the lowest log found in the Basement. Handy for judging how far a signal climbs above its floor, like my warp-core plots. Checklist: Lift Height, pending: 0.08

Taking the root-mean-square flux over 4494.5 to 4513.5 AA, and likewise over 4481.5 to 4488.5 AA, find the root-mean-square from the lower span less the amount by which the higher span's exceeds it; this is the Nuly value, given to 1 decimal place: 25.9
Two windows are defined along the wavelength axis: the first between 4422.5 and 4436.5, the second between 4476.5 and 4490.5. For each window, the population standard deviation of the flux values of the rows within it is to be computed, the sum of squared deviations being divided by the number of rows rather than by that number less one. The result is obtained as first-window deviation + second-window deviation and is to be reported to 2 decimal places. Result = 3.97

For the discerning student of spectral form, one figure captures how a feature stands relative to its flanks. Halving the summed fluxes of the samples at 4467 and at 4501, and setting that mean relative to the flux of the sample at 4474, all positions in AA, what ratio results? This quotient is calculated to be 0.96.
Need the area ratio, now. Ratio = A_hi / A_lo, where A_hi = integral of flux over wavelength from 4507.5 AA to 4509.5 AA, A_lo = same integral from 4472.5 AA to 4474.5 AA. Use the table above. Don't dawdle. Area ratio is 1.09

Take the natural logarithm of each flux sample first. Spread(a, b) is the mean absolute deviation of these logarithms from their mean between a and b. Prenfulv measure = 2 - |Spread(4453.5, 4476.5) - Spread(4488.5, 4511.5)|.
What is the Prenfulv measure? 1.99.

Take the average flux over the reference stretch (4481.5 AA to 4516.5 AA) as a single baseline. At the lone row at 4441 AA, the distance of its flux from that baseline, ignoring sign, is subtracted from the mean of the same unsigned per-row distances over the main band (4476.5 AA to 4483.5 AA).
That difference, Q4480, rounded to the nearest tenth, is 0.1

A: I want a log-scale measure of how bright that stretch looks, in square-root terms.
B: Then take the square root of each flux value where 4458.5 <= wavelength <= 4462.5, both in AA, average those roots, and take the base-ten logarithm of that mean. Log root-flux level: 0.695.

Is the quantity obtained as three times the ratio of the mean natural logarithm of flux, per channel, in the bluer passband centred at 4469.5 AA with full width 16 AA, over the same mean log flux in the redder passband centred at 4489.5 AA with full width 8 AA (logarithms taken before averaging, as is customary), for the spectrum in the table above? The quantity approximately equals 3.01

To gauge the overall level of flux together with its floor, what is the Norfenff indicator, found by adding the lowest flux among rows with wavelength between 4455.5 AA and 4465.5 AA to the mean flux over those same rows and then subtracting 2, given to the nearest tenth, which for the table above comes 48.2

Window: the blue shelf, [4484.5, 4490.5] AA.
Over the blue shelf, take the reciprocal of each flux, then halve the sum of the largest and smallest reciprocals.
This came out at 0.037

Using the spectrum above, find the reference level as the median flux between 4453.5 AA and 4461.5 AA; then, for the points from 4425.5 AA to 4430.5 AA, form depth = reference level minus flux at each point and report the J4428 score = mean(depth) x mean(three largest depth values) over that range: 3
